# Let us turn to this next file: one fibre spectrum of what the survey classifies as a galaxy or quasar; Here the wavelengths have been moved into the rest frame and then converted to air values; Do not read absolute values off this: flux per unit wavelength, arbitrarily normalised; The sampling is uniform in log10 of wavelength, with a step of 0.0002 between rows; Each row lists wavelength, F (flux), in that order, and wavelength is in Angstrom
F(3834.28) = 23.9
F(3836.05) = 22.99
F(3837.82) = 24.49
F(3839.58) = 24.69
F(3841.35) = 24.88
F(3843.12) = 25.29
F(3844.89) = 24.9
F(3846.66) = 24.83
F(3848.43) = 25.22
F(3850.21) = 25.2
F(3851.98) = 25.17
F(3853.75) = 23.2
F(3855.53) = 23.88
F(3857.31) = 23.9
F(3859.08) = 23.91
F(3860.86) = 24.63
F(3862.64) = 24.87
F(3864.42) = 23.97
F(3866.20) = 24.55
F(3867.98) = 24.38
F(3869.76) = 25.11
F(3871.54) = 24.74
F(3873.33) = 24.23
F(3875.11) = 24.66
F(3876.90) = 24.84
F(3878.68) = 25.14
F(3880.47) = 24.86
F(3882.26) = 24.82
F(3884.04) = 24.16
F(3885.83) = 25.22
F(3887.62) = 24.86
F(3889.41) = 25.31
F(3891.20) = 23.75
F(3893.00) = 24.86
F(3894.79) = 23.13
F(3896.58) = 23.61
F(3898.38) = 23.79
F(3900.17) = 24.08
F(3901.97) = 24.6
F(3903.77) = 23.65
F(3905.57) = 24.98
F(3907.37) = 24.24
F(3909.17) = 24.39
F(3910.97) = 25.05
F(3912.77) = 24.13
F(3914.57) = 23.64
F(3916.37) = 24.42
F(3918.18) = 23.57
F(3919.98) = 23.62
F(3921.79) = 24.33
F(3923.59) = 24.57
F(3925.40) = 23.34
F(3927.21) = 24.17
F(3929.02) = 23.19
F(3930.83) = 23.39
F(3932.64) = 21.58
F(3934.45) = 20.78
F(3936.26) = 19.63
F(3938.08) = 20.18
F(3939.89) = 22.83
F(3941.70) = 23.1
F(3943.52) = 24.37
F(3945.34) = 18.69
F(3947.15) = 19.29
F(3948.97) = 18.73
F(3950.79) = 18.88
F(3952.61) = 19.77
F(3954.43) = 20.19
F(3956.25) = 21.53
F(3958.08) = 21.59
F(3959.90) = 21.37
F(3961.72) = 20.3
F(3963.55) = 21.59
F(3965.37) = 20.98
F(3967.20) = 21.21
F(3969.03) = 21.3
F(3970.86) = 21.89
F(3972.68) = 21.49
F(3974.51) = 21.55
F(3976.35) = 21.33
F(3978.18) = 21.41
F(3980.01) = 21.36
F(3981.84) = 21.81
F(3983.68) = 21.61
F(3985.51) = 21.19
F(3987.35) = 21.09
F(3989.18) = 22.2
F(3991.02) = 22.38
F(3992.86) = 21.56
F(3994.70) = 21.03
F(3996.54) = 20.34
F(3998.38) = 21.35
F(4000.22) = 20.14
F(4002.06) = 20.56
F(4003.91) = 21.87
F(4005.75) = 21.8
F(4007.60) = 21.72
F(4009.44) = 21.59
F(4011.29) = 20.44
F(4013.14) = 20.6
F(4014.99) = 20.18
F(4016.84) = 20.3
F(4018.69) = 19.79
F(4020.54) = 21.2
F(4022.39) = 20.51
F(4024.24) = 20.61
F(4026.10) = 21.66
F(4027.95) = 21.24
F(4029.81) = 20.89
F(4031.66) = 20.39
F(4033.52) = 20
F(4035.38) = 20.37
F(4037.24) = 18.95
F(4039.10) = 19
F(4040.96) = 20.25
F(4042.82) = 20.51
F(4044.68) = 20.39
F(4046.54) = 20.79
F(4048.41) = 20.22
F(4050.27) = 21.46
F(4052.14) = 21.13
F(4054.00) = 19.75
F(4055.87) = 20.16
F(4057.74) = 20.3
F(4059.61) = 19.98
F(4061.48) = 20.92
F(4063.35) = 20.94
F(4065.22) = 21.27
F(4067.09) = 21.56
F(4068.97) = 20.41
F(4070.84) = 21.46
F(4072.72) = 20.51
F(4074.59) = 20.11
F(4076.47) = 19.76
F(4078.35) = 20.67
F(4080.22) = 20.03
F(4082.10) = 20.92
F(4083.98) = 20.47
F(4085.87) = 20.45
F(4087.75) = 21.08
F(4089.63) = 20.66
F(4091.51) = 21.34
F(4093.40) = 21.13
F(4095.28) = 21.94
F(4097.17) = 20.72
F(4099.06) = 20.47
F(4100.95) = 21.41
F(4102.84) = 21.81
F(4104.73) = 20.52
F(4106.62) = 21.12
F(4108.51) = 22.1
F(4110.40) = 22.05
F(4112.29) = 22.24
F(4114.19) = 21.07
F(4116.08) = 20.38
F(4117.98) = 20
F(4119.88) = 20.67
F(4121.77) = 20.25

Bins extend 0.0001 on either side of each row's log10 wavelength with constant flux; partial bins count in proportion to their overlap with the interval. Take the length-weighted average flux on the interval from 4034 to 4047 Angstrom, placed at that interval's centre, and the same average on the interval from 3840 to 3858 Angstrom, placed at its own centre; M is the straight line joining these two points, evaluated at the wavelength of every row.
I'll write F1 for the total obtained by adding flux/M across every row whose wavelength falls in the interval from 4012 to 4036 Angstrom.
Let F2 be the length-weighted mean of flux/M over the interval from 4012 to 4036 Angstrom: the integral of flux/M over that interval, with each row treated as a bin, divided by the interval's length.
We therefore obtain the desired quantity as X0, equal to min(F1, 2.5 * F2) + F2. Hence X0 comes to 3.53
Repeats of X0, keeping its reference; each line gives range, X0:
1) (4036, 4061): 3.57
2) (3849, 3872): 3.51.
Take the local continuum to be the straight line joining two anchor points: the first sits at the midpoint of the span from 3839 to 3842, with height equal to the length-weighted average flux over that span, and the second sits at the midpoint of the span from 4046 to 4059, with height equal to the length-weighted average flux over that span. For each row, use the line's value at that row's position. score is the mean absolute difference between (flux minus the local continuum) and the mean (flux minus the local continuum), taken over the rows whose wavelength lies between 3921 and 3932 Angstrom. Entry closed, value 0.48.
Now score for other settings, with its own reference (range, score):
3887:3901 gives 0.58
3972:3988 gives 0.15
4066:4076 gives 0.53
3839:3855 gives 0.40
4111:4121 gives 0.58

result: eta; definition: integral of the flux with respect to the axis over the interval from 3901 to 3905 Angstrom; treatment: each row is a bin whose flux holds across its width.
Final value 96.6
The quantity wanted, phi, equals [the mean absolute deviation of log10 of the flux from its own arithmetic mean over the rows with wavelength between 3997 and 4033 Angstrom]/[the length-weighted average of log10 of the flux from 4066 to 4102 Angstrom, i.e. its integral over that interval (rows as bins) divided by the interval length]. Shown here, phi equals 0.0089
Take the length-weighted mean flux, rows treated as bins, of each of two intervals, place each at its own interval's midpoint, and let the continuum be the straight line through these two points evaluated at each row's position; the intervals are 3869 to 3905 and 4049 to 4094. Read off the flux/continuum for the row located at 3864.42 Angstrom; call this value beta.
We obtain 0.96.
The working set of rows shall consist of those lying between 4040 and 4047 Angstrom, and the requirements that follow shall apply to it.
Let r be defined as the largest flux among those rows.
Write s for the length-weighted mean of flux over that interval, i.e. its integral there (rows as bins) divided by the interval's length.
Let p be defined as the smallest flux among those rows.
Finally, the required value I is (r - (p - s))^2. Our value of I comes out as 442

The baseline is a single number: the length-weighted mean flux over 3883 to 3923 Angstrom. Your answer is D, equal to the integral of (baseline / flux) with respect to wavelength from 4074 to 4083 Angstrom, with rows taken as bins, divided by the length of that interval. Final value 1.196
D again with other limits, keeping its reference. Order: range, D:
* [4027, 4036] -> 1.179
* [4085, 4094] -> 1.160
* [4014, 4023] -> 1.190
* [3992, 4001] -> 1.162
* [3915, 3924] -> 1.009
